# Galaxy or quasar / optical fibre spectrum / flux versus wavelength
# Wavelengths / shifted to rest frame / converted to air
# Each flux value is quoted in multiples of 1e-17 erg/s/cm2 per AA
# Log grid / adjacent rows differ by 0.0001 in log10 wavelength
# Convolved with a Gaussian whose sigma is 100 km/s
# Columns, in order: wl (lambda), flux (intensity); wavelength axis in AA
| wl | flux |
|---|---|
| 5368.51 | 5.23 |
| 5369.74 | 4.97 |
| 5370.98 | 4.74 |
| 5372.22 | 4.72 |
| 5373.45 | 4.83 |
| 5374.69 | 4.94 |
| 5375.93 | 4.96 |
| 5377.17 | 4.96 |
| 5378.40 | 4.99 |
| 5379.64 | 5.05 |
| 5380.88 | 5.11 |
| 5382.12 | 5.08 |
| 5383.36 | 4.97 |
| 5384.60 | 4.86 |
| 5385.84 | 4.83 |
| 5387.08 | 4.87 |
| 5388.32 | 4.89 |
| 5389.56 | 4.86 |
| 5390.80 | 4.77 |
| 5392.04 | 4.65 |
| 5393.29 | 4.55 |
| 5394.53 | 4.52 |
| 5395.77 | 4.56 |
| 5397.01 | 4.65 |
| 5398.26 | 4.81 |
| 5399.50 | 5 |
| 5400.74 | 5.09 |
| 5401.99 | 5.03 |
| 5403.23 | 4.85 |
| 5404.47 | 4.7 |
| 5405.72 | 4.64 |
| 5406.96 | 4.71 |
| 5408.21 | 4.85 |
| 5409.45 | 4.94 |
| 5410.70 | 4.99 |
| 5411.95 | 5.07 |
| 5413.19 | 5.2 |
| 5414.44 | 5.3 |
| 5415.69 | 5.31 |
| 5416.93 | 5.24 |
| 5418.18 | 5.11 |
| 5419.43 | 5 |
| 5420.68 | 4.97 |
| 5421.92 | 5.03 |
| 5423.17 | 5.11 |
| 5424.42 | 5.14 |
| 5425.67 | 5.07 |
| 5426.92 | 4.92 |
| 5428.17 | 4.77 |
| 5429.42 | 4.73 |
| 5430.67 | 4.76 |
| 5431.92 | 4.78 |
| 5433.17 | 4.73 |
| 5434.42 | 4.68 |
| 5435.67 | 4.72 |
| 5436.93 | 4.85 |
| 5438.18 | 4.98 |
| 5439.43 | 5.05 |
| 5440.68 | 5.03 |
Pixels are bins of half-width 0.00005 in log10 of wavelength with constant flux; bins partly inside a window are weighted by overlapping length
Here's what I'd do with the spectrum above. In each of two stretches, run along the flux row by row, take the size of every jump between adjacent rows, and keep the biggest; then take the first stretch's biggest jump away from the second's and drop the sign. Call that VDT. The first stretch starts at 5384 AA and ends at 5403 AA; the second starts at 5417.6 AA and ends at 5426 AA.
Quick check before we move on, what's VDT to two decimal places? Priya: 0.08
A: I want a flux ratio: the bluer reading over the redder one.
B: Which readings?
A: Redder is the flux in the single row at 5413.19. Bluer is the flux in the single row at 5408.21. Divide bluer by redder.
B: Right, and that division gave 0.93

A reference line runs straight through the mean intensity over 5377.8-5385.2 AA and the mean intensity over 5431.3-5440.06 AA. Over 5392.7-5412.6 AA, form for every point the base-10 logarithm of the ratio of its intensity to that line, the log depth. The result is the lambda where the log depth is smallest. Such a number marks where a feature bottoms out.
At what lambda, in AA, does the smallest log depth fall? 5394.53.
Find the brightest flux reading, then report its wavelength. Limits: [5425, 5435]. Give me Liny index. 5425.67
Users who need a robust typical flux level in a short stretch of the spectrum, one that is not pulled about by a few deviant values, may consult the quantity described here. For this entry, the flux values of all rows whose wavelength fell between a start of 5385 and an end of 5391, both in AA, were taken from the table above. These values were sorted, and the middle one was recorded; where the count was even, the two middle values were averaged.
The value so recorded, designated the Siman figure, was 4.86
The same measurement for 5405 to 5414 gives 4.94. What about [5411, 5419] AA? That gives 5.22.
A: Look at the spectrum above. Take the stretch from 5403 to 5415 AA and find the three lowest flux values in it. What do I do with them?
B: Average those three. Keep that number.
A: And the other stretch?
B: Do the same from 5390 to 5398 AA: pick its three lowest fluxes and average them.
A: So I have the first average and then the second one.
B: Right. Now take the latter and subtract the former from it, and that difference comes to -0.14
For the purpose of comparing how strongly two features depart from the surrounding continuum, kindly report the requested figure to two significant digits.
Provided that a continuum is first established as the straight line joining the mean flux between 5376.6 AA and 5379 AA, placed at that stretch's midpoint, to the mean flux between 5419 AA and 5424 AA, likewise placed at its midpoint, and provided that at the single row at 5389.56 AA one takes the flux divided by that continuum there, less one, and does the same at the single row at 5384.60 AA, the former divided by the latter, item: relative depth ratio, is 1.0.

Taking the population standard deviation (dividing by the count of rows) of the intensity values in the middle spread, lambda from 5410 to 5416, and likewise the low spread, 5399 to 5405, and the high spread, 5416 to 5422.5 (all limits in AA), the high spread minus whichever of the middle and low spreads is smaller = -0.03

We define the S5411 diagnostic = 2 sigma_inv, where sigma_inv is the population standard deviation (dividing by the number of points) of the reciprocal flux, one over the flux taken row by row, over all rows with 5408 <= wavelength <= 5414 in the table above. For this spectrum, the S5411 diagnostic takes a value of 0.0094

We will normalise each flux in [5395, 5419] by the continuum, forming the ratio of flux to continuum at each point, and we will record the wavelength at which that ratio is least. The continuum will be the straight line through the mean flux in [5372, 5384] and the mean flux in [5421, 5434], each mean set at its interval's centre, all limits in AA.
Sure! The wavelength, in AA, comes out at 5395.77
